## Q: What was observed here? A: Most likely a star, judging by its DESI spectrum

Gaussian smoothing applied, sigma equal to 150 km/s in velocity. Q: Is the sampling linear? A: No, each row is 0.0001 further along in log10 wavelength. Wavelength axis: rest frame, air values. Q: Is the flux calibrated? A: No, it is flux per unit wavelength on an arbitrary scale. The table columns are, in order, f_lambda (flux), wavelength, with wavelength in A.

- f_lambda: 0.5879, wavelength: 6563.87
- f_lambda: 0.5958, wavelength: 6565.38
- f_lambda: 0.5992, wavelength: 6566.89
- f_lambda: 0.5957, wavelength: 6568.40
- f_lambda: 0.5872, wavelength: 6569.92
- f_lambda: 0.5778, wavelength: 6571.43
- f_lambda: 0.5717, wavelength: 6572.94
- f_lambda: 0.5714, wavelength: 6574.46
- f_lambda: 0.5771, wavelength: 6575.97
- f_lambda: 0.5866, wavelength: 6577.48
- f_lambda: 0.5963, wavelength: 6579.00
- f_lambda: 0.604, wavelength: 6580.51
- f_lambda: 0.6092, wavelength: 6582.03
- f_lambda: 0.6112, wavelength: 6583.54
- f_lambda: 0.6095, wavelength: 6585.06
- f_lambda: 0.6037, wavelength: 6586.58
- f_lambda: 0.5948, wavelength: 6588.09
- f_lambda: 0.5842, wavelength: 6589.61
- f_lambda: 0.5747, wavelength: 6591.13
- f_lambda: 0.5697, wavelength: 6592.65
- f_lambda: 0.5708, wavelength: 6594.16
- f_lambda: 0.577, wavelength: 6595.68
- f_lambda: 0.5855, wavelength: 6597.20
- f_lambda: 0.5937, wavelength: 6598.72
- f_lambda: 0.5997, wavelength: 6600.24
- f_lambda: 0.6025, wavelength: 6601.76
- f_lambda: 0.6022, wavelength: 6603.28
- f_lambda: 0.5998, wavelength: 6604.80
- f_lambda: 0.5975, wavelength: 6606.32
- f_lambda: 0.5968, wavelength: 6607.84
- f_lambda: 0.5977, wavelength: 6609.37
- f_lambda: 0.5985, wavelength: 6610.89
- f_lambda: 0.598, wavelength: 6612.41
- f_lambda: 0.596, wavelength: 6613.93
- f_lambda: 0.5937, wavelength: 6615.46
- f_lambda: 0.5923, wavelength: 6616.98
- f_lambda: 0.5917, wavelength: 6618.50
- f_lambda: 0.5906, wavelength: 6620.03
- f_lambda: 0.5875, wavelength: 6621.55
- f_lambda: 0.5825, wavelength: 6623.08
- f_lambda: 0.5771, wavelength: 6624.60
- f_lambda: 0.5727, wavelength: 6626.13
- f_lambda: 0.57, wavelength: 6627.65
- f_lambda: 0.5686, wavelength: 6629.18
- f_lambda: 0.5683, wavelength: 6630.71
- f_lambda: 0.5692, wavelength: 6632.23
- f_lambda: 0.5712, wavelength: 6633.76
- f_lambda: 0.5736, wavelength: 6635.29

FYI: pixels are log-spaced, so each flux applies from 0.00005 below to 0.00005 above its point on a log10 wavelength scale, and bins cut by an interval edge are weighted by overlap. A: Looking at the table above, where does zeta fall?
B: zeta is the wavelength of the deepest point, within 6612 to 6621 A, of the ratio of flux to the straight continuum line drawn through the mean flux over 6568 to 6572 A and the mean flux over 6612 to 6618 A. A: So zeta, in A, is 6620.03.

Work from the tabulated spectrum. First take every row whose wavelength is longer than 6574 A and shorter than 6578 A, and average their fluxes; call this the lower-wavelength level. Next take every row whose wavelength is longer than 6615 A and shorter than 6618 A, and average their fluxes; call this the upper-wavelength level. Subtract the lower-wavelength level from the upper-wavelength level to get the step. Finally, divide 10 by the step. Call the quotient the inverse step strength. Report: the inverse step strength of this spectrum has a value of 683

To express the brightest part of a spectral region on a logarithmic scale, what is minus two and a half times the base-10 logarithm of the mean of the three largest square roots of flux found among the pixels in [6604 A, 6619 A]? 0.278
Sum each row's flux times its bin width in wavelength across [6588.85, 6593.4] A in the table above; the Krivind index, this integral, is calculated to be 2.62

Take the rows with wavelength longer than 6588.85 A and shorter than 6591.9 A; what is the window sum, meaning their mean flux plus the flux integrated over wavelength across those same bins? 2.34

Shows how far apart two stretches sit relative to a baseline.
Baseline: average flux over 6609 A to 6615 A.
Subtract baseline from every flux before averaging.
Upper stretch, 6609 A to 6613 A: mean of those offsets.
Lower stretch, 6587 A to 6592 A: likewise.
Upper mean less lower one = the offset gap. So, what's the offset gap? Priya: 0.013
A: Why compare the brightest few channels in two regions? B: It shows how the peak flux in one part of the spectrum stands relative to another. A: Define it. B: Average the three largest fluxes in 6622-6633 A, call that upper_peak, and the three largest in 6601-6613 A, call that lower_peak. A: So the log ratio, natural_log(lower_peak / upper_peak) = 0.04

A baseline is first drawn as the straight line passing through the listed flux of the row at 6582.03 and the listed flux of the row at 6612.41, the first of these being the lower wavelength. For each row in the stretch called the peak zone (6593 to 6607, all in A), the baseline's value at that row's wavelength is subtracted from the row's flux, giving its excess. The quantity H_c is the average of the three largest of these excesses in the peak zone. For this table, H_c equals 0.000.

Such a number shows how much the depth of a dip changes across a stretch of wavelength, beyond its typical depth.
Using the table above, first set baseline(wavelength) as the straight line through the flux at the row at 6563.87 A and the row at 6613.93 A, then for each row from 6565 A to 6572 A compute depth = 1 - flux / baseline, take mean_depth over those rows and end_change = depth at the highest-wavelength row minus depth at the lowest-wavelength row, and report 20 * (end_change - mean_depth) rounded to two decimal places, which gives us 0.73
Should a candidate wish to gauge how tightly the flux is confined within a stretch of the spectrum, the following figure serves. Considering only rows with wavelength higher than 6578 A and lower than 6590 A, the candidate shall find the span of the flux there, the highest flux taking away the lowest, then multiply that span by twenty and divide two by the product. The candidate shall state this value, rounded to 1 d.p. 3.7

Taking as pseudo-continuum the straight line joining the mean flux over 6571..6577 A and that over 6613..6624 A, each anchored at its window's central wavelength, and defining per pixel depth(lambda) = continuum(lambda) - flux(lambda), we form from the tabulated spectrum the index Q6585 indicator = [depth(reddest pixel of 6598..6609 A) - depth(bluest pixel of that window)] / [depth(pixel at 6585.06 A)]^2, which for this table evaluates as 0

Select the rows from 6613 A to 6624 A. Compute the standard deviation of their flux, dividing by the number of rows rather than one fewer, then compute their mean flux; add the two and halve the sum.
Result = 0.2974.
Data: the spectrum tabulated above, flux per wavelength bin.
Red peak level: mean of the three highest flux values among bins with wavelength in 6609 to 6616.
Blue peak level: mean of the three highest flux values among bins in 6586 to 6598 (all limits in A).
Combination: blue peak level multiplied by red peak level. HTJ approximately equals 0.356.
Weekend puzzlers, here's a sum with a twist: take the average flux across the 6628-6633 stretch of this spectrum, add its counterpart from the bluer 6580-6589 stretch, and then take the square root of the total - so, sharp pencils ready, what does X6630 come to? 1.08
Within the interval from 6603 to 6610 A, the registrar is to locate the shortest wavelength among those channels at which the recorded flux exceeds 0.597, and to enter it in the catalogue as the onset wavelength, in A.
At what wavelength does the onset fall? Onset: 6603.28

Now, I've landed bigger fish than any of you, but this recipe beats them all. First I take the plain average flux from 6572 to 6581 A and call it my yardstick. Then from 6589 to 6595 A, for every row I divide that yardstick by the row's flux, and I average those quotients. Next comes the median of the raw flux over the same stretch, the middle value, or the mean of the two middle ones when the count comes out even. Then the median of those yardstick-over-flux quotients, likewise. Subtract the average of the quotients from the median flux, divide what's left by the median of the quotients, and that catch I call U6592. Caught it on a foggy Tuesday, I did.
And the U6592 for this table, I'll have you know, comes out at -0.44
